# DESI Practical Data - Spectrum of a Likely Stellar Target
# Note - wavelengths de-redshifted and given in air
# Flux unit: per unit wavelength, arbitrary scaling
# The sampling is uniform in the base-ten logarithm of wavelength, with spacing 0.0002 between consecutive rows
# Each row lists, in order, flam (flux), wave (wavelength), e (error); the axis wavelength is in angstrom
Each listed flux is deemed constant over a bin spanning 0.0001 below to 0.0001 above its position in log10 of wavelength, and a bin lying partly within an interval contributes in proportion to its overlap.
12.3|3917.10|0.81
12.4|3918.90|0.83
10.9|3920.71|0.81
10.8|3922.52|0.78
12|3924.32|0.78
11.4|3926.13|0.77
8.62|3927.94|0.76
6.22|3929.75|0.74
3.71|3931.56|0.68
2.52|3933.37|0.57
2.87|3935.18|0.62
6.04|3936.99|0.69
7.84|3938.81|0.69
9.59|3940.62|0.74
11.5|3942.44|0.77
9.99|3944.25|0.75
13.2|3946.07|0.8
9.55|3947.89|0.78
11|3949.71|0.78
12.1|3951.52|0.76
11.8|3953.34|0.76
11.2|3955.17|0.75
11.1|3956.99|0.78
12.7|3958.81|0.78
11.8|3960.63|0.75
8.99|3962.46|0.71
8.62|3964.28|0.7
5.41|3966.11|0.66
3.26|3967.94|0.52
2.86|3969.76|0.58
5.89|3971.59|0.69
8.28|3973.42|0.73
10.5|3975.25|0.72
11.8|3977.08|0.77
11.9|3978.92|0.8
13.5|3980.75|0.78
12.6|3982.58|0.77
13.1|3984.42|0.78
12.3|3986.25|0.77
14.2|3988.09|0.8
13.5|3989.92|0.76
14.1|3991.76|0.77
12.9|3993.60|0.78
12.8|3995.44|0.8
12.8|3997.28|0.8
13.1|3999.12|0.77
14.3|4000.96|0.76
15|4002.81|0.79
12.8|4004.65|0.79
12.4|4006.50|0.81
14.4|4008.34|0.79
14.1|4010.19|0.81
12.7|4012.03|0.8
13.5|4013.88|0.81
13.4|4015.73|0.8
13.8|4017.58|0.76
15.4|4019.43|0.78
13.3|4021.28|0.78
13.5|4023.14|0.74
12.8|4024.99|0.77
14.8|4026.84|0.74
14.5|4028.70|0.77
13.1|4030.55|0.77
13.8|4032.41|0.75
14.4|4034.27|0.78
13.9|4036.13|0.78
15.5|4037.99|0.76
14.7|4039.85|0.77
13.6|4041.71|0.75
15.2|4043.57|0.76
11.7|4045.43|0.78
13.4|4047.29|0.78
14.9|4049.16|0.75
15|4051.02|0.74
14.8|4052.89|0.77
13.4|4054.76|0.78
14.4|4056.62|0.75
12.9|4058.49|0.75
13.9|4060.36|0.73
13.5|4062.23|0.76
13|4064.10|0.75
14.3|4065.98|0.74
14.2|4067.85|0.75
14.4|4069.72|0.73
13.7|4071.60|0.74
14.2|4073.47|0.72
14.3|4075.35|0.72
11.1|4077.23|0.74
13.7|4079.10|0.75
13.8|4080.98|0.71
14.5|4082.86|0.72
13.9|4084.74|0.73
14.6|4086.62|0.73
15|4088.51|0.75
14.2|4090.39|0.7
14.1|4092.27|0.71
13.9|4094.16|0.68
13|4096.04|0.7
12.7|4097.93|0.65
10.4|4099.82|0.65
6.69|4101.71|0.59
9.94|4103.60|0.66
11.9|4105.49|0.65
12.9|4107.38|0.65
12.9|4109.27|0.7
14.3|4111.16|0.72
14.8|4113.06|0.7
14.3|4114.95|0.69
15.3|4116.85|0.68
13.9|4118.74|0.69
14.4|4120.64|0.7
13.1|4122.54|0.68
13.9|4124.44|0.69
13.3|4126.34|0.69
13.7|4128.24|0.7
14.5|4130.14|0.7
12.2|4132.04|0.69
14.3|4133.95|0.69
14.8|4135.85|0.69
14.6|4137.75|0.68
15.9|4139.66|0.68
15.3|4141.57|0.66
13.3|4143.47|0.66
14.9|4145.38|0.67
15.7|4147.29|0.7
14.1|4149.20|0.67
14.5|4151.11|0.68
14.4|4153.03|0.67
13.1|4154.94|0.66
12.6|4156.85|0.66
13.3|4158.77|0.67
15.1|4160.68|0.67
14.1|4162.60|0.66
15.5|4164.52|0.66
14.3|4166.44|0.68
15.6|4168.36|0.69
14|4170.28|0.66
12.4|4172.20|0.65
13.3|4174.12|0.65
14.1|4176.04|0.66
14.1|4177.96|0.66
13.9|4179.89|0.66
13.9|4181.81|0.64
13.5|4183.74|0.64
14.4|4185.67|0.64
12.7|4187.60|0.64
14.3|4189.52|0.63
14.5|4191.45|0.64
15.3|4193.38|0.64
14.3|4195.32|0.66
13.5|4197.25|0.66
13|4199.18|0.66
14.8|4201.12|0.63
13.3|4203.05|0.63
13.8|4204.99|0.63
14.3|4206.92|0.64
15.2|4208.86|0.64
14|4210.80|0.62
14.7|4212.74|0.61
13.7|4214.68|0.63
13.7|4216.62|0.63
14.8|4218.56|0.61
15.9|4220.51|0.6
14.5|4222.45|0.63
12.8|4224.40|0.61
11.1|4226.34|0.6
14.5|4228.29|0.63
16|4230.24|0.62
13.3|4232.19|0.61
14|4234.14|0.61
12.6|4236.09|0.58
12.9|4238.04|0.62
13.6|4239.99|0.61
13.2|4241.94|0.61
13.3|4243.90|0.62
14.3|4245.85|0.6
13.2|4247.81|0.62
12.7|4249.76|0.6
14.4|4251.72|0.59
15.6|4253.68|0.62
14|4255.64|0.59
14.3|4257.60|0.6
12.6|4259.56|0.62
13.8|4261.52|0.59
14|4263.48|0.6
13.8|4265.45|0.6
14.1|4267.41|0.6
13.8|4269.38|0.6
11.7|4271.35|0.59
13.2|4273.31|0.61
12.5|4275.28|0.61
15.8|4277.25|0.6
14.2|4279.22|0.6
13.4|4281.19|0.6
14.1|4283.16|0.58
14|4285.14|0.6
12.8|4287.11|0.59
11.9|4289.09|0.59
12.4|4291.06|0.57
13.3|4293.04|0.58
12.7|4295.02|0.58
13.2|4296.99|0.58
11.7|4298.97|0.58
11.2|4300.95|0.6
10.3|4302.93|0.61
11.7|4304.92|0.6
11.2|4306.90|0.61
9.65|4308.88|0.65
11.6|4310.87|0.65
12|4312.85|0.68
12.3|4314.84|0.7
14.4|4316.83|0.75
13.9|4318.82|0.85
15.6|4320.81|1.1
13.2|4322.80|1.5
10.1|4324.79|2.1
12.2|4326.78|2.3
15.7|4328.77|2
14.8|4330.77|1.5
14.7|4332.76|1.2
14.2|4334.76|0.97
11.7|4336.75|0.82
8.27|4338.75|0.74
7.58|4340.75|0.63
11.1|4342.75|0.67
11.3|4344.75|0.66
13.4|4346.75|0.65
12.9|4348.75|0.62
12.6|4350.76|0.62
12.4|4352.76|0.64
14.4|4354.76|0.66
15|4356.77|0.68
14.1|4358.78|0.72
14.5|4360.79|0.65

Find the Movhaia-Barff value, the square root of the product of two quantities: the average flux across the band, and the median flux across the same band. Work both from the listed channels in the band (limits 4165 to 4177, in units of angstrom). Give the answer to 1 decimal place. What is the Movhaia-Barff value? 14.0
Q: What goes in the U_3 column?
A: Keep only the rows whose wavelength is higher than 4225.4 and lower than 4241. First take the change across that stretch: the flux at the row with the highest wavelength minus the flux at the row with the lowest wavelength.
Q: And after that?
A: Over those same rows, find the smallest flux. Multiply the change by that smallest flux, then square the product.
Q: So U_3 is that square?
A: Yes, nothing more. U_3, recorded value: 770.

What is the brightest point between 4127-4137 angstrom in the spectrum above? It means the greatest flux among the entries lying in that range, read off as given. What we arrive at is 14.8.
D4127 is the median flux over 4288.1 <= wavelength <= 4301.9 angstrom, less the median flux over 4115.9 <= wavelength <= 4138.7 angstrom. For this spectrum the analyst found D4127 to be -1.7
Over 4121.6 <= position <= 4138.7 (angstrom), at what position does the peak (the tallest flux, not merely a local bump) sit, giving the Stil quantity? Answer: 4135.85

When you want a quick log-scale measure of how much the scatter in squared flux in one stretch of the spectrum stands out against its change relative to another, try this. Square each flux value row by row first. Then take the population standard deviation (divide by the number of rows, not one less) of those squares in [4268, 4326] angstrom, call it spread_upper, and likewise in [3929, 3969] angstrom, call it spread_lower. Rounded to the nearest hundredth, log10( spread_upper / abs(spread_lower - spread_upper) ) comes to 0.39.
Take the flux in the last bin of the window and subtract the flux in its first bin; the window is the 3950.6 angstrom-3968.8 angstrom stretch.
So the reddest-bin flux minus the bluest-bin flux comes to -8.8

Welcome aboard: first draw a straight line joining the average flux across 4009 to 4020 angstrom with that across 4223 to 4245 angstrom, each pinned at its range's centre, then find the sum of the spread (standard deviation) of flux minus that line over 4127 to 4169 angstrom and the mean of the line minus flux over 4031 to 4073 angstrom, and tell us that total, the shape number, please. 0.7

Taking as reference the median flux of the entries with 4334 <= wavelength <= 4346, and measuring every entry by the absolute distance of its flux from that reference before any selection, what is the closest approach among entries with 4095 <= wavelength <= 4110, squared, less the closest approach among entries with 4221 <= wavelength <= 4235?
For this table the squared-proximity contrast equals 0.4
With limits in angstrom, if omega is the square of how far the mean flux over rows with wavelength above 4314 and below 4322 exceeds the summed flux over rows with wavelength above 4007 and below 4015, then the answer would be 1652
